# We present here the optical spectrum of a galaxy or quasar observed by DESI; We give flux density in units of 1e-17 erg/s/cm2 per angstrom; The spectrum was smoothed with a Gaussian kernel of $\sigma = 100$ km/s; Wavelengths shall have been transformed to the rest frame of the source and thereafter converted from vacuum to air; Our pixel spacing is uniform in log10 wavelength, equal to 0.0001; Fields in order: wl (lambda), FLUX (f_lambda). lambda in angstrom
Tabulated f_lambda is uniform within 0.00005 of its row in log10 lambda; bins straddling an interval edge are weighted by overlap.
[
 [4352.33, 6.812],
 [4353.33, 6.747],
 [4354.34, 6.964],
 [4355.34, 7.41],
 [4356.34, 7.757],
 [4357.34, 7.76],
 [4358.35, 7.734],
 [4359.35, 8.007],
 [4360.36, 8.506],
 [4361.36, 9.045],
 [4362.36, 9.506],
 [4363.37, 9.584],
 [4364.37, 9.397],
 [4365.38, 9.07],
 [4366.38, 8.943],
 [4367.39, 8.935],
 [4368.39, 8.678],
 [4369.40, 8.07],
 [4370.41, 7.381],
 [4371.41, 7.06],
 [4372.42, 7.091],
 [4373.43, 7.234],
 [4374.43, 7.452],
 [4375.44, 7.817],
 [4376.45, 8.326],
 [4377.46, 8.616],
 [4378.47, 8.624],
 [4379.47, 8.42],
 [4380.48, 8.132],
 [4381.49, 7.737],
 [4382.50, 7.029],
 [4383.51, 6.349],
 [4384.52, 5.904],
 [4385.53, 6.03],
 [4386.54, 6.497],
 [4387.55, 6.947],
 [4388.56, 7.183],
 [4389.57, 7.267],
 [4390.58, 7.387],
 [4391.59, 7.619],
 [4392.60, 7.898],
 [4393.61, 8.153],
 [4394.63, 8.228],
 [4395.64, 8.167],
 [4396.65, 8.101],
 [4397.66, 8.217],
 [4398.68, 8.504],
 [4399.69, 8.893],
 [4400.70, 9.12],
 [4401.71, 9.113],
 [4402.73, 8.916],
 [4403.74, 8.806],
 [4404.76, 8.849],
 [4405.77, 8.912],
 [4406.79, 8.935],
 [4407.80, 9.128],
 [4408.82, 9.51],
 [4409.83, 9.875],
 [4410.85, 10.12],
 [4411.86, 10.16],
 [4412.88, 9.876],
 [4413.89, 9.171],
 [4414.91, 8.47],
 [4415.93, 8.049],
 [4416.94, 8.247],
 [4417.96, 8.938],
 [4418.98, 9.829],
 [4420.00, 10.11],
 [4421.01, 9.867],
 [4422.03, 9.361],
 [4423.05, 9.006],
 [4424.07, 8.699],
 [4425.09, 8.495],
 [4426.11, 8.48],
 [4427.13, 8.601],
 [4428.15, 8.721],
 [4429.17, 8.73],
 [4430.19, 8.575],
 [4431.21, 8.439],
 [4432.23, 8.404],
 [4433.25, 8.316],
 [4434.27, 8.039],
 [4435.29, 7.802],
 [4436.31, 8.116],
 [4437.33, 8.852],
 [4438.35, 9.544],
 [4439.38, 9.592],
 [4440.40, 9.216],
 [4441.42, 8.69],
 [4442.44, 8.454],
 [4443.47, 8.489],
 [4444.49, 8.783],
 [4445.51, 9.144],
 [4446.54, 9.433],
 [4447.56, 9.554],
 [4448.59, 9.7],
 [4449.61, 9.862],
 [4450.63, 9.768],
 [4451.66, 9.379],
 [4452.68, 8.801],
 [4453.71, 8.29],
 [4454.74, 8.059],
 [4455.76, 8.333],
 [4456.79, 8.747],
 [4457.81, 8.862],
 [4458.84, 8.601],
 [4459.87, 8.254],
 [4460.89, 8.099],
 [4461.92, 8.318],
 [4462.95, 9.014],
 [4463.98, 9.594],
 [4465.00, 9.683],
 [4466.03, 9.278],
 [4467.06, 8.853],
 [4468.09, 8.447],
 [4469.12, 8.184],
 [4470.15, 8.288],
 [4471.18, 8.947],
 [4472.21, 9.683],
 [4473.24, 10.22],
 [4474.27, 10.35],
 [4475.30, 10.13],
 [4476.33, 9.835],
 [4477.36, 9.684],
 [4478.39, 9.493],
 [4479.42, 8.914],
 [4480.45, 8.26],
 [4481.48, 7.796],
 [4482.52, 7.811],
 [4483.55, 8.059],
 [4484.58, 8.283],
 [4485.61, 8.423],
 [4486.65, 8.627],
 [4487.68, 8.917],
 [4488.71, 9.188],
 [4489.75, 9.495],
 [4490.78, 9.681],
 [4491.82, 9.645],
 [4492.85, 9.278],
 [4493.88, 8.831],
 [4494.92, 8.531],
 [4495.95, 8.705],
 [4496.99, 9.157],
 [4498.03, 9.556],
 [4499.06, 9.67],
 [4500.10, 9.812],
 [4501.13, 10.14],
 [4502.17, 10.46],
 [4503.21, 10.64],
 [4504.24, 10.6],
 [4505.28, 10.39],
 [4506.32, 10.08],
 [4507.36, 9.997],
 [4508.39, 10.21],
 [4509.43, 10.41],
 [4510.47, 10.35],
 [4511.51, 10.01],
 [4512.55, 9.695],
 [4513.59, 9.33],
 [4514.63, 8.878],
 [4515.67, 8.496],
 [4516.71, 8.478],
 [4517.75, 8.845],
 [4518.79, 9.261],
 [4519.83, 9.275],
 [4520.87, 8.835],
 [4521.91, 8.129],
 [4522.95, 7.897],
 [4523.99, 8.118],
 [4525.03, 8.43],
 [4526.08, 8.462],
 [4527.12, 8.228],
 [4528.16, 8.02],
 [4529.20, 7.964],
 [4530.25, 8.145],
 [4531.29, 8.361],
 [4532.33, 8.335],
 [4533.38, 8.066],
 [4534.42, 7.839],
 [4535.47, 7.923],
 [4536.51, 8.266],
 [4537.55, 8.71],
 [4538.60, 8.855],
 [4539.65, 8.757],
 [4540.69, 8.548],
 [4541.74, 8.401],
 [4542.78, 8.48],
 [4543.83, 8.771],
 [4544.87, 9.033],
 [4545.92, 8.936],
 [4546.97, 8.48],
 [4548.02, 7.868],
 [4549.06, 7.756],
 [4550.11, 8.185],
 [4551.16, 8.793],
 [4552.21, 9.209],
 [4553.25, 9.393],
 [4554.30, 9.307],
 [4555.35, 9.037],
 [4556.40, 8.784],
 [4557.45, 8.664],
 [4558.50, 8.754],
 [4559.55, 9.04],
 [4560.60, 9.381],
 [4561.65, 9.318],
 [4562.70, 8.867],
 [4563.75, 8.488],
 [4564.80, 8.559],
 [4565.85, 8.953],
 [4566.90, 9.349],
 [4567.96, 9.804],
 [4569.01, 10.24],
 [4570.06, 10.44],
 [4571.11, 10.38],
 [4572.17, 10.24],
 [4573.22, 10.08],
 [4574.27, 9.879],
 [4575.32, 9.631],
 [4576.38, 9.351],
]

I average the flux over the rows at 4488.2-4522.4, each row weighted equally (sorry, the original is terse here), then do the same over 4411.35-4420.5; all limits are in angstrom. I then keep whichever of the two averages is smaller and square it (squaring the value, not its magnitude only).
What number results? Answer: 85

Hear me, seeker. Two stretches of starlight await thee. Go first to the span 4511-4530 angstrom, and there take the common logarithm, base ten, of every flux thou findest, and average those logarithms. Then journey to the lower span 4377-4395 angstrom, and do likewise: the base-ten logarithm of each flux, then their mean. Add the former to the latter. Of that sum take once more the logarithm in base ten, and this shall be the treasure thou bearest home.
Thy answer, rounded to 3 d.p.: 0.257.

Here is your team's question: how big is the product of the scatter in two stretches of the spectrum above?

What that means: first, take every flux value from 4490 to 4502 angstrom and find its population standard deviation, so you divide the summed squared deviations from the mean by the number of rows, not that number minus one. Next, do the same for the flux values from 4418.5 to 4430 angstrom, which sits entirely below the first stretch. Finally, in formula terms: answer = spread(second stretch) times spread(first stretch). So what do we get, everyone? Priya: 0.279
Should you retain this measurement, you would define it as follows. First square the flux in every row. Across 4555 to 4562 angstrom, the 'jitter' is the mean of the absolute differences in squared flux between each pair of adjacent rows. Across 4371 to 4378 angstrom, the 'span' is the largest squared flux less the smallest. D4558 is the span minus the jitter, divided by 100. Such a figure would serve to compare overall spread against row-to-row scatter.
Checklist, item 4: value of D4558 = 0.21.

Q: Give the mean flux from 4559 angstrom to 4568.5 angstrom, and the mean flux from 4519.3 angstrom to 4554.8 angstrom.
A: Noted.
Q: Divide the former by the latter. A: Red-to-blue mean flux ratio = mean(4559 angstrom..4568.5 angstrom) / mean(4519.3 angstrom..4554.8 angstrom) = 1.07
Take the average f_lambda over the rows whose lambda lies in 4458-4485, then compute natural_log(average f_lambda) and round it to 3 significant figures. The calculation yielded 2.19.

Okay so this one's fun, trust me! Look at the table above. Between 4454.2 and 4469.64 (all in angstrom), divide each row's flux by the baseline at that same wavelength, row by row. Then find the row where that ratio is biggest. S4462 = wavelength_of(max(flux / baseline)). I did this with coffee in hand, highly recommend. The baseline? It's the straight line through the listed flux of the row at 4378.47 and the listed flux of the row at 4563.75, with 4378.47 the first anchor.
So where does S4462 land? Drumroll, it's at 4465.00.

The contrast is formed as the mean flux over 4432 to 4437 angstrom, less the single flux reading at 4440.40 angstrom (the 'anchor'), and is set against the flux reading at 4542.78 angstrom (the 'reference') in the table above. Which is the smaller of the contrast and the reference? -1.1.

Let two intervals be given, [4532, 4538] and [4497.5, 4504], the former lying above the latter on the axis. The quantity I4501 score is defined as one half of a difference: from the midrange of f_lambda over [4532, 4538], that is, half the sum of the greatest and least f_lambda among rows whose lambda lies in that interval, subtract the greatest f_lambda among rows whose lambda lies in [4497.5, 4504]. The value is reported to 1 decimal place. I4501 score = -1.2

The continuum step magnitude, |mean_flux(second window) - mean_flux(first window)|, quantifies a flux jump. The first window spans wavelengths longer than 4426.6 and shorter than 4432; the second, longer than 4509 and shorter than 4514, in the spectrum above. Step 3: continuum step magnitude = 1.35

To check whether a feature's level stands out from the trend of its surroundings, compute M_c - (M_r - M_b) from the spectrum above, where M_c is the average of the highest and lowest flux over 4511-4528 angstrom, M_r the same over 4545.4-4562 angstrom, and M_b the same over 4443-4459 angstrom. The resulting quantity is 9.3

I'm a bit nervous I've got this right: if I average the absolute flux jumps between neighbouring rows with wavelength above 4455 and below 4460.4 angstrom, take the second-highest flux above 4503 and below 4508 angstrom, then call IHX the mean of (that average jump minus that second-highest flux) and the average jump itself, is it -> -5.02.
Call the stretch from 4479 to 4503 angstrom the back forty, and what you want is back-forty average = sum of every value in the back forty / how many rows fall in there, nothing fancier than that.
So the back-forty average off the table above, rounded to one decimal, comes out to 9.0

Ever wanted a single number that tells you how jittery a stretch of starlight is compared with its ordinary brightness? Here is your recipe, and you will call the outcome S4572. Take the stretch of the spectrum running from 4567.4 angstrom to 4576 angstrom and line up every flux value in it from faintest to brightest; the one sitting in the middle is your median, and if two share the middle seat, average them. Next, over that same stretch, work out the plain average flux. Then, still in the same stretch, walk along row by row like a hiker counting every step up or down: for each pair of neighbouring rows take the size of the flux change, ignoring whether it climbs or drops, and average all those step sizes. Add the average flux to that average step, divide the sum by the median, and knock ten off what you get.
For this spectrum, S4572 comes -8.99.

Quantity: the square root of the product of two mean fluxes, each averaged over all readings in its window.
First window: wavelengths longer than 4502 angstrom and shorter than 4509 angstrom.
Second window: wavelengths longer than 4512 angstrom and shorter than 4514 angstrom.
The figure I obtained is 9.92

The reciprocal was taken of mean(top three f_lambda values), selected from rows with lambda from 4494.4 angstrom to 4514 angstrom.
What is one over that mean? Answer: 0.095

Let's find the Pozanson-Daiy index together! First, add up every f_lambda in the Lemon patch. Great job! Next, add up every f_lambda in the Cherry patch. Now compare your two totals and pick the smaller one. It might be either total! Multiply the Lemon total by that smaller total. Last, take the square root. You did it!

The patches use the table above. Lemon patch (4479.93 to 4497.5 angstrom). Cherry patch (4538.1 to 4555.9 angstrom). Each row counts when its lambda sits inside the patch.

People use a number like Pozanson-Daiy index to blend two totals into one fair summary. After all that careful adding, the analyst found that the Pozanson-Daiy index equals 148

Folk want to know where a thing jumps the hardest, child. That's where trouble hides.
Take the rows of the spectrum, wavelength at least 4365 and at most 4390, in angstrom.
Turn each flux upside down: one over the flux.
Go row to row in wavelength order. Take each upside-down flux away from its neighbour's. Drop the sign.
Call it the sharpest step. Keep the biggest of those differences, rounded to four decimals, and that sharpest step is 0.0152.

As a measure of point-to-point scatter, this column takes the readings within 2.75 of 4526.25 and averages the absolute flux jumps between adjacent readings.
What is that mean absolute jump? 0.20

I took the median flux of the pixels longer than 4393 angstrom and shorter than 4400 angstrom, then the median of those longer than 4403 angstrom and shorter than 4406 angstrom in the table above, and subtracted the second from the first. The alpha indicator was -0.63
